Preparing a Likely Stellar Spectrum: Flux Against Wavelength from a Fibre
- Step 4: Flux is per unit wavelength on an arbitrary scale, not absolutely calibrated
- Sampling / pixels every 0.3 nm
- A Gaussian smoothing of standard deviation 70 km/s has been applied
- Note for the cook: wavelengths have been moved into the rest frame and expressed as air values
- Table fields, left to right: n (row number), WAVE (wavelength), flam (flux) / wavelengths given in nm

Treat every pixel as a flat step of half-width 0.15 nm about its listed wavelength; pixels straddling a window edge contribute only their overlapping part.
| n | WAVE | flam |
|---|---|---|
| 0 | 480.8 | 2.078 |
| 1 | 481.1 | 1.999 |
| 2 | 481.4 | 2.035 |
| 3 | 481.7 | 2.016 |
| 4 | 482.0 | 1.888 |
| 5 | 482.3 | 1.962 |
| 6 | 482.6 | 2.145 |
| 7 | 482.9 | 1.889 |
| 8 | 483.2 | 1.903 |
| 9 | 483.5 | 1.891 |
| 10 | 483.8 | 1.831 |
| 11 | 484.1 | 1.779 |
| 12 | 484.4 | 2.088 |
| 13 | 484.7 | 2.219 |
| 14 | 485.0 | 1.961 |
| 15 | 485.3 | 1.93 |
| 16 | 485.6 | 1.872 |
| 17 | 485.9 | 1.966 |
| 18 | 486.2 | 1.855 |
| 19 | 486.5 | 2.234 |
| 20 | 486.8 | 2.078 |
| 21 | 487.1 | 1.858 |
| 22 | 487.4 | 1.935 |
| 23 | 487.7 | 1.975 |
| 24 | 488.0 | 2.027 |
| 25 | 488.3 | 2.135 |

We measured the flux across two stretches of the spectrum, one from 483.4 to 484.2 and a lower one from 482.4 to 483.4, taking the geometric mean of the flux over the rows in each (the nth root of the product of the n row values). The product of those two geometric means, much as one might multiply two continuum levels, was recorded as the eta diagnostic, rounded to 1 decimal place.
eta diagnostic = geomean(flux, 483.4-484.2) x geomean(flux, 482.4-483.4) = 3.6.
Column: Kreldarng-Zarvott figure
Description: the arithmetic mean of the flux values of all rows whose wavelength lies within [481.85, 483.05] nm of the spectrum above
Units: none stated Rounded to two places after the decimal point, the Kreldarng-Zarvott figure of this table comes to 1.97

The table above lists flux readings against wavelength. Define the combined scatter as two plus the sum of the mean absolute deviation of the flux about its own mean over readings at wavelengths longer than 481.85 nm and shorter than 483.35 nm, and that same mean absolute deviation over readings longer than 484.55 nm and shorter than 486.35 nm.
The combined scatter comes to 2.161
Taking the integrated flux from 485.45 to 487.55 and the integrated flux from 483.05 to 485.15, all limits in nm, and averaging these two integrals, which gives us 4.1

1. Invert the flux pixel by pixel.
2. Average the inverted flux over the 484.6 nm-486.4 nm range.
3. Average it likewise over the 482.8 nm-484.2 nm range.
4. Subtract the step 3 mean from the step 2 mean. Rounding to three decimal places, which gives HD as -0.028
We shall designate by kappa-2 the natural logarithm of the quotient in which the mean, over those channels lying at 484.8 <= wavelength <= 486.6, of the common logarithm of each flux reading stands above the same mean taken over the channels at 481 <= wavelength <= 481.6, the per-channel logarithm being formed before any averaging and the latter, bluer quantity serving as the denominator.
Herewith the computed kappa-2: -0.04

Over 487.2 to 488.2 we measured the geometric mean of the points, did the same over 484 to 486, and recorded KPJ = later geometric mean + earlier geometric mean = 3.95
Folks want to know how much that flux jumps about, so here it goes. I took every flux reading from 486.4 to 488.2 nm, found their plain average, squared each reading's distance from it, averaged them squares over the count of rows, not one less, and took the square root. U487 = 0.12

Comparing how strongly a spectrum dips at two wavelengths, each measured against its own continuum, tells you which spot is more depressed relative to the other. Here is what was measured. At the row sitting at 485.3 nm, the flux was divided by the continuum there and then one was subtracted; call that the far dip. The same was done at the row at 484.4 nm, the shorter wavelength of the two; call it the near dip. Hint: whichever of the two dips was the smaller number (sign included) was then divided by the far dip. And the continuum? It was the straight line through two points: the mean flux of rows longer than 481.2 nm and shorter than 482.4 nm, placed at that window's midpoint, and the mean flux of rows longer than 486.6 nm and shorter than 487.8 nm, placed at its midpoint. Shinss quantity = 1.0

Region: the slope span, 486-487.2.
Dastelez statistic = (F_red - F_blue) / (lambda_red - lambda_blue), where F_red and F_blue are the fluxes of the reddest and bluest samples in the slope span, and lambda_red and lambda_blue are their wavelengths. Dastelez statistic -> 0.00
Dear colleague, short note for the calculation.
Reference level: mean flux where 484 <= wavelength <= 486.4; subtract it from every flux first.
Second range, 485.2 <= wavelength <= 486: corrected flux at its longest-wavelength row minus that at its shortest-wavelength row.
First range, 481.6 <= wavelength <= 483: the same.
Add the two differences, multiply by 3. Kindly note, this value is -0.27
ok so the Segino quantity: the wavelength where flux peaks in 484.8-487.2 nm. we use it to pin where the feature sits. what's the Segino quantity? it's 486.5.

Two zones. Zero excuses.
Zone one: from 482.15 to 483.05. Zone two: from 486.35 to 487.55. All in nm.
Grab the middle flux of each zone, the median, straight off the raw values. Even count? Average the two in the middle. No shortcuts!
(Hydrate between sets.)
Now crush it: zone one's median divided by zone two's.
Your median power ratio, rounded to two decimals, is 0.98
